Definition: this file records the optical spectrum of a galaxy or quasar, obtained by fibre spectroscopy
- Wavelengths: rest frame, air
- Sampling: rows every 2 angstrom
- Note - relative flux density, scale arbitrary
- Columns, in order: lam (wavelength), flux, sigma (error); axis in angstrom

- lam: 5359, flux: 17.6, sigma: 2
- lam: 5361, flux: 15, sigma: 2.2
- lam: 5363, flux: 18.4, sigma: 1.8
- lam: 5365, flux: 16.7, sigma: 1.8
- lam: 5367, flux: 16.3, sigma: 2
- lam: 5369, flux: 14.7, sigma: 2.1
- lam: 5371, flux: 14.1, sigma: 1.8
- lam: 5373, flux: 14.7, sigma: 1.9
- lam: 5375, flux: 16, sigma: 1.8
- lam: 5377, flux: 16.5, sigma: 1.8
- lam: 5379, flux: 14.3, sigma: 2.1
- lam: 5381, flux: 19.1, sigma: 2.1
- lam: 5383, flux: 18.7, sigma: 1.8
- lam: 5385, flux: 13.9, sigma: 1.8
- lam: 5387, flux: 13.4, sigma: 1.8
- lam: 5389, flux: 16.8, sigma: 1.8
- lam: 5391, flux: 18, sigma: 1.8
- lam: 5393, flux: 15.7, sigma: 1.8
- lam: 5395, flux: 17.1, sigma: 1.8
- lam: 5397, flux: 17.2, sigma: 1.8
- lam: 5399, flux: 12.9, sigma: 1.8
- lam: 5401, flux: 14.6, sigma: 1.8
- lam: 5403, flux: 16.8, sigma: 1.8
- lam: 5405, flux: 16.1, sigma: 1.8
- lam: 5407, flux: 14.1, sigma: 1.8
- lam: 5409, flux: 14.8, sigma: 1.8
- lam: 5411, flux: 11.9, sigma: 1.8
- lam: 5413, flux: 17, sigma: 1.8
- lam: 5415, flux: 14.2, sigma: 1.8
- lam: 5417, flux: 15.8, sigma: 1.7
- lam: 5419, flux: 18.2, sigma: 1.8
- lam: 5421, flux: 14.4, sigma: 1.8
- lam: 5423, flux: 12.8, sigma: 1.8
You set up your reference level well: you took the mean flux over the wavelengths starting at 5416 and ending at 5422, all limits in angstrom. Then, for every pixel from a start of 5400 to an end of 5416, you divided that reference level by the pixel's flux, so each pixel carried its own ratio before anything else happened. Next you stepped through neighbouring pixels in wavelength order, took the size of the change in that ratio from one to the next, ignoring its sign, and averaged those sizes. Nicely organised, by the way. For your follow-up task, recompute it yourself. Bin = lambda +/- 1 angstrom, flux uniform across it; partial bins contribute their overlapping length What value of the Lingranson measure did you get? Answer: 0.18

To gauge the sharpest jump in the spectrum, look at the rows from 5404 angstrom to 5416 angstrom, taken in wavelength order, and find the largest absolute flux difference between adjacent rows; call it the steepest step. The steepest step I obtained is 5.1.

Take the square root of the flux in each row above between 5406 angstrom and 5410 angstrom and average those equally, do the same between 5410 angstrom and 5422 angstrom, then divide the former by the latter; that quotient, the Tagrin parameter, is 0.976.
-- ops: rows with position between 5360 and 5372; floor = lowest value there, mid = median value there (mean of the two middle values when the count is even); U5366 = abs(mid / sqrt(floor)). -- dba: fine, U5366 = 4.17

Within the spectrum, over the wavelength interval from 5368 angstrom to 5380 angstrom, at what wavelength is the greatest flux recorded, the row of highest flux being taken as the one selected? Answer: 5377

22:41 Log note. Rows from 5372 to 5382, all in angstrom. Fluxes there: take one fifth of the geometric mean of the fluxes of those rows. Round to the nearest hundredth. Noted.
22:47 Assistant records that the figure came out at 3.21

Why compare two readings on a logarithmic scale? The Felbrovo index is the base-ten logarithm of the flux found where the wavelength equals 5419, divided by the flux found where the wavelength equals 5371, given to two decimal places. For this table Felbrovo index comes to 0.11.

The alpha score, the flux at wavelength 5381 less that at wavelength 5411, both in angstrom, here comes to 7.2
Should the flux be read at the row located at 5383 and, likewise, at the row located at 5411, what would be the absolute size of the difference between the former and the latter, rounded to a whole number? 7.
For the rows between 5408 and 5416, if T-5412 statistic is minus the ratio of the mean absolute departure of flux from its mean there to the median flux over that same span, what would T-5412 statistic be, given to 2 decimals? -0.10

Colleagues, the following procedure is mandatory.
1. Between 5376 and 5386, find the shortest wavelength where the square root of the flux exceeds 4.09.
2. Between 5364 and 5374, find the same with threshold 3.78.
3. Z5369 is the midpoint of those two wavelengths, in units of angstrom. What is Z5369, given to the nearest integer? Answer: 5373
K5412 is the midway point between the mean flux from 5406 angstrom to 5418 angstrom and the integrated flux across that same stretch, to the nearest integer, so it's 95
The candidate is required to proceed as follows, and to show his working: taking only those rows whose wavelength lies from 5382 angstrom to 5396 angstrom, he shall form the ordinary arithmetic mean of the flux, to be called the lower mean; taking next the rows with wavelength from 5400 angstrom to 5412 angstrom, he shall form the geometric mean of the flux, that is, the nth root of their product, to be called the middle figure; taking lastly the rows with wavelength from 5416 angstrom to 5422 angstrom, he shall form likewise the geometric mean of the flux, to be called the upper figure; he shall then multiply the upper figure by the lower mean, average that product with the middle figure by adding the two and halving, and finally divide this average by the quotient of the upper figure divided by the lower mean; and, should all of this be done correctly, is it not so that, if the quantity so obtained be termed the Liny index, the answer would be 139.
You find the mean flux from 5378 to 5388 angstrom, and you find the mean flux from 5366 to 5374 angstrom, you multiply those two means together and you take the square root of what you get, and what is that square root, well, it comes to 15.4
